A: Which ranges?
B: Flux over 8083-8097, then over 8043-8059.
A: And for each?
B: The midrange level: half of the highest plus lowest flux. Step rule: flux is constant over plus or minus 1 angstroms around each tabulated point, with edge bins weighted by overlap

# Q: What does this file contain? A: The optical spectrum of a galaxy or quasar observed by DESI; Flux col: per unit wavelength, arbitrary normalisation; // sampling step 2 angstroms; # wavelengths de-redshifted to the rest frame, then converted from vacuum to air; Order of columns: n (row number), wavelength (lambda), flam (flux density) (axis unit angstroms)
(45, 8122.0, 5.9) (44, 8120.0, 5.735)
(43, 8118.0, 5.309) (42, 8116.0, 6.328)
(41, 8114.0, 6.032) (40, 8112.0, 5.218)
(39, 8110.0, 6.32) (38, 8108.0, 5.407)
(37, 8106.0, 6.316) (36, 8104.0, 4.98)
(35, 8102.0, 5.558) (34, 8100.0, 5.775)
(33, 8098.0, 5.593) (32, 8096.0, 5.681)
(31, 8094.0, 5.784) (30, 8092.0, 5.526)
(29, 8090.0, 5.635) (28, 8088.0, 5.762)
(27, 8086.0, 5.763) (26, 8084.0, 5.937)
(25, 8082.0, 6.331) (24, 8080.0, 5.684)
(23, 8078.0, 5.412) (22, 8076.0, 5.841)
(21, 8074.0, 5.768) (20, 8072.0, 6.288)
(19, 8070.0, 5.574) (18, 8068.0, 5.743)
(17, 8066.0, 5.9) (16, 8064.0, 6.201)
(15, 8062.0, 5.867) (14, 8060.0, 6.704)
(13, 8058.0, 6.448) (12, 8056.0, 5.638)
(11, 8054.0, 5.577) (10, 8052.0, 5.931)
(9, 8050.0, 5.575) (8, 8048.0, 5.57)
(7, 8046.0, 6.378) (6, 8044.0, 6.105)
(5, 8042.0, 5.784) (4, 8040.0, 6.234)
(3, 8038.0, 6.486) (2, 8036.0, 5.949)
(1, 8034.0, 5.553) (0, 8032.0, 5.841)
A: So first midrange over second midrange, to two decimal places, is 0.95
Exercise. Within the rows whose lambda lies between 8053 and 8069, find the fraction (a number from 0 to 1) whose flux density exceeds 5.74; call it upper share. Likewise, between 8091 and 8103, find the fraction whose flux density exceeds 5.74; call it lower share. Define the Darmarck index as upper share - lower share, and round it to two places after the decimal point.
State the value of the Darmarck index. 0.42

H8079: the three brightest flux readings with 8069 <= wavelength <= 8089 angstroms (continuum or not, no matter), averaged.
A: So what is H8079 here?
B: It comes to 6.19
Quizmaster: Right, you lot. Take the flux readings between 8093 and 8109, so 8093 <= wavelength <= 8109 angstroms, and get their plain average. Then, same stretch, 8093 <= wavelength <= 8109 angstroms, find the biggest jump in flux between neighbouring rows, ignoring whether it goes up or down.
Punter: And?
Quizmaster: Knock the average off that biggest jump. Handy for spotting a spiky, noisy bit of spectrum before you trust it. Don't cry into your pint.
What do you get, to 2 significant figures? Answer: -4.3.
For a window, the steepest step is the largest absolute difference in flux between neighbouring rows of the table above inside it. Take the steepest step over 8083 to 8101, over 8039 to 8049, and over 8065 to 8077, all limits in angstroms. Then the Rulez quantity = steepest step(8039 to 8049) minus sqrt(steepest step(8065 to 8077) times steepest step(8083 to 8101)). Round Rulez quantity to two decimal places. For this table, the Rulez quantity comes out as 0.38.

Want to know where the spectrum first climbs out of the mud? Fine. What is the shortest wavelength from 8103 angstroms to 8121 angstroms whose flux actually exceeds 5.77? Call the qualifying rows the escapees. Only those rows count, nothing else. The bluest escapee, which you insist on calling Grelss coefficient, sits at 8106.0 angstroms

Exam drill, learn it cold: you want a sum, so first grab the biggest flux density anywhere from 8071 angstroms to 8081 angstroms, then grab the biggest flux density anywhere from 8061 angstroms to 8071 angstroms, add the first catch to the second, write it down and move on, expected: 12.5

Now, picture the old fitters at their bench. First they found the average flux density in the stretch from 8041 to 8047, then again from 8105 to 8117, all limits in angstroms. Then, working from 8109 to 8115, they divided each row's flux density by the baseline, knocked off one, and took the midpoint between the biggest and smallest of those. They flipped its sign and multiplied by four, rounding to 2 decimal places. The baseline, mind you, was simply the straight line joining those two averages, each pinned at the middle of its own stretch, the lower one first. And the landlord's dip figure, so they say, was 0.11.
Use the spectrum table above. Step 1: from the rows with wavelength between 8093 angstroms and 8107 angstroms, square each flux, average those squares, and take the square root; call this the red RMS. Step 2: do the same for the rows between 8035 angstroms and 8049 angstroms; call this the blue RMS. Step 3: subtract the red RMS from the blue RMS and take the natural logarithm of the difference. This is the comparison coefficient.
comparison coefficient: -0.92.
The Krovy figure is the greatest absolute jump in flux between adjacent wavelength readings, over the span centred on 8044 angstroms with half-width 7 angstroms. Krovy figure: 0.8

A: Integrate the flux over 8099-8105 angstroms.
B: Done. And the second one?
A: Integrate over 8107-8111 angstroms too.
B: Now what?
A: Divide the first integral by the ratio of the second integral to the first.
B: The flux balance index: 45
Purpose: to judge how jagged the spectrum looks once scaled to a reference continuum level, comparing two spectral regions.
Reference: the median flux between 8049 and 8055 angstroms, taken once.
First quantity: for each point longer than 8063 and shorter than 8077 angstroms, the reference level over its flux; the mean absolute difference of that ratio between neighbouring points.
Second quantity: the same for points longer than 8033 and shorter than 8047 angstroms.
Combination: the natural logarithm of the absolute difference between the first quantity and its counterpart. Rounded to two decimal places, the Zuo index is -5.24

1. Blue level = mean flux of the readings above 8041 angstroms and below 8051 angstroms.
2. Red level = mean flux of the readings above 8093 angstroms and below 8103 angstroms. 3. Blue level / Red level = 1.04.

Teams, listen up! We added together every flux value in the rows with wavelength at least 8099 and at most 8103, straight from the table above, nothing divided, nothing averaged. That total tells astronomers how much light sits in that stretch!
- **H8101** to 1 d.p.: 11.3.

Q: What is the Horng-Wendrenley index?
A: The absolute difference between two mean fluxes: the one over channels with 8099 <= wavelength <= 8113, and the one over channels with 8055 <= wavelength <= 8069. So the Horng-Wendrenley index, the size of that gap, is 0.42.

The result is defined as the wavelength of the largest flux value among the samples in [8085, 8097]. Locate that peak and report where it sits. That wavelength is 8094.0 angstroms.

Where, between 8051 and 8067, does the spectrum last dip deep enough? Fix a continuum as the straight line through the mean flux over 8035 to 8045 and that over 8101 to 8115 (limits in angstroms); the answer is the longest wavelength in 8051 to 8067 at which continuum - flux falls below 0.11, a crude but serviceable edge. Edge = 8066.0 angstroms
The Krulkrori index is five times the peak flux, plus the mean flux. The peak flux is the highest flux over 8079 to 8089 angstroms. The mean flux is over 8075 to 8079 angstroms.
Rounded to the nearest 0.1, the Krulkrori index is 37.3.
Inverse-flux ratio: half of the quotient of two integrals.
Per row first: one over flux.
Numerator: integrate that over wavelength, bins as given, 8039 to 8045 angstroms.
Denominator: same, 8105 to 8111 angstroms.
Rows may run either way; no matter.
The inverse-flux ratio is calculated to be 0.496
